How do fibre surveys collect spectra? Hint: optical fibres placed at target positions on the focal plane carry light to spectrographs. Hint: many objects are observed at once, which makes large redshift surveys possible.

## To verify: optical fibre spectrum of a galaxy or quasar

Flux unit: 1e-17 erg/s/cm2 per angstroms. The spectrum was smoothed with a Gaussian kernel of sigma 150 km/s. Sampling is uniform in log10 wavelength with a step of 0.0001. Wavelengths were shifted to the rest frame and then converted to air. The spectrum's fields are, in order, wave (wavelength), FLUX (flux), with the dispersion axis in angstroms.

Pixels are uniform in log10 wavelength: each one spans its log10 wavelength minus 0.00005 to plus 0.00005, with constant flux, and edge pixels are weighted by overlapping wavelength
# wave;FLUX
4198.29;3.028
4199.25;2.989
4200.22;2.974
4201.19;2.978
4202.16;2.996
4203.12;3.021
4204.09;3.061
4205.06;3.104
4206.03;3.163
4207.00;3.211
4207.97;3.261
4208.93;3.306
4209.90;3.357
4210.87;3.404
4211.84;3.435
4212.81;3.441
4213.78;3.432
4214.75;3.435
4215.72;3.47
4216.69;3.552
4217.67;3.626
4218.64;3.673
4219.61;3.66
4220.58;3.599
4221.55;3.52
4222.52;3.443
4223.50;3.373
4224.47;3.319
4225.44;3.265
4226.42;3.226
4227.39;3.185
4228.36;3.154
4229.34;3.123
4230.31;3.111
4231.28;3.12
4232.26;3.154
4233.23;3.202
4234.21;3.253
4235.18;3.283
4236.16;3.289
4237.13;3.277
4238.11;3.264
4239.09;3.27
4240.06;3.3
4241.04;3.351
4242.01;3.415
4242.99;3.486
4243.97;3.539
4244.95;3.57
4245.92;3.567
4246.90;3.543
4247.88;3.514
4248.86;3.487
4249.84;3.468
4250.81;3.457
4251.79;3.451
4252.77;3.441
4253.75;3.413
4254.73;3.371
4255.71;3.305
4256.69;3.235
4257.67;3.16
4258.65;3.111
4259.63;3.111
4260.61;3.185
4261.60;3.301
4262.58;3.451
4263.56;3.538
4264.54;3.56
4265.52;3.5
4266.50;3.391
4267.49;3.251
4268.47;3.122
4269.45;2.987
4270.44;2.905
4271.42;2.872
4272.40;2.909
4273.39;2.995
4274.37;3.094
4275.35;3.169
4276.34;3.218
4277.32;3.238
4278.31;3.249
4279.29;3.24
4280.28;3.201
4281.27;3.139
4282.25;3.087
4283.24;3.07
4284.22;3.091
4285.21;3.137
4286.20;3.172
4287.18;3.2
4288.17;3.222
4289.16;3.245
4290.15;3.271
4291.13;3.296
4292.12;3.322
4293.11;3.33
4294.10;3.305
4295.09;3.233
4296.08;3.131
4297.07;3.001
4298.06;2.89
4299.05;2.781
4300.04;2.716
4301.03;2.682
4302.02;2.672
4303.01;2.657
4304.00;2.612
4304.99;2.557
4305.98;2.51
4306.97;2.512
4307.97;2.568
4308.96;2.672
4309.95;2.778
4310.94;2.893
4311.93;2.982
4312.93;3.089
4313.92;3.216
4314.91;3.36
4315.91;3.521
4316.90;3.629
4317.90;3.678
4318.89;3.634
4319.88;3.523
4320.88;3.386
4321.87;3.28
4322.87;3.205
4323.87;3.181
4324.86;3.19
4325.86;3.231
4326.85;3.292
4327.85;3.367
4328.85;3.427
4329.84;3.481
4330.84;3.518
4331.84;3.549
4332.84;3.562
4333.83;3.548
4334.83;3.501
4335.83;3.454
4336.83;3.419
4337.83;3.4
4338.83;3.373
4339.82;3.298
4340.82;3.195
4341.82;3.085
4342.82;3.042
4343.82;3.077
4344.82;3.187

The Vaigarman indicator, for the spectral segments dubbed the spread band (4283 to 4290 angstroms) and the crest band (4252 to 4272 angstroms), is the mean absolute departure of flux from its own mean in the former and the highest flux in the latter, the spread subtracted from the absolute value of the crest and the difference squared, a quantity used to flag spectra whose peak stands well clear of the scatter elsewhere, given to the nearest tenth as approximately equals 12.3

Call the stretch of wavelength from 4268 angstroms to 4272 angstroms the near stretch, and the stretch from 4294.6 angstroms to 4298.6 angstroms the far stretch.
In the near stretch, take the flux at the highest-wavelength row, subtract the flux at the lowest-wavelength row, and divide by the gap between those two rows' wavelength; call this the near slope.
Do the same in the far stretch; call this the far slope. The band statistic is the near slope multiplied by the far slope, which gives 0.010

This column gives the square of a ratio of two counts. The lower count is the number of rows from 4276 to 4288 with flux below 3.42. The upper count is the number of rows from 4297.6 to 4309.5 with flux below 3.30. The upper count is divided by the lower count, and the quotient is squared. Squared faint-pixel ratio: 1.0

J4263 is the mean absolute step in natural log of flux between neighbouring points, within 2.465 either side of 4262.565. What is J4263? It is 0.028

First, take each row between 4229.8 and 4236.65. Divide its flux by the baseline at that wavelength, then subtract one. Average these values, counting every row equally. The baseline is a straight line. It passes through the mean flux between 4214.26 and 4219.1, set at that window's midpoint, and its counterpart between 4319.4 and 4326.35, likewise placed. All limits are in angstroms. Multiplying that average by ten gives -0.9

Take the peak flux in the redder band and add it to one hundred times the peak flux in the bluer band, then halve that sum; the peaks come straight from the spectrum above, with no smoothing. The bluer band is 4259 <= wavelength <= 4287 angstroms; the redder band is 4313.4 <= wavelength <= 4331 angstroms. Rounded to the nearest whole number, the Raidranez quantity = 180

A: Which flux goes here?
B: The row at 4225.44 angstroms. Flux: 3.265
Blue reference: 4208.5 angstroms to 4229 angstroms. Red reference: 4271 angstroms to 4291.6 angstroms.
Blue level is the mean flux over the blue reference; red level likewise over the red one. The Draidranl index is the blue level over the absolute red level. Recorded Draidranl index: 1.09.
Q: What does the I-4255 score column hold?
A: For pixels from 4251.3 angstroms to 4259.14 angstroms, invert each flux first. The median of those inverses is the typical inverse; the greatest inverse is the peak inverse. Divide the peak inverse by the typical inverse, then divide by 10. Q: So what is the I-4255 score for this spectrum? 0.107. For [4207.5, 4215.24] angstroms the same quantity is 0.105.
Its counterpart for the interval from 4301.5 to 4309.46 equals 0.103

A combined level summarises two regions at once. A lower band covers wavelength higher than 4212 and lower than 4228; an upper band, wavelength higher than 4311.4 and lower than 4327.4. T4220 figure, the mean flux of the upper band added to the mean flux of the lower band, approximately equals 6.8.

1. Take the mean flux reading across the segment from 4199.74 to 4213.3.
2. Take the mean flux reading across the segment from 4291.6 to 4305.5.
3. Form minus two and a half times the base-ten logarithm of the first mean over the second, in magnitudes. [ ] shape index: -0.10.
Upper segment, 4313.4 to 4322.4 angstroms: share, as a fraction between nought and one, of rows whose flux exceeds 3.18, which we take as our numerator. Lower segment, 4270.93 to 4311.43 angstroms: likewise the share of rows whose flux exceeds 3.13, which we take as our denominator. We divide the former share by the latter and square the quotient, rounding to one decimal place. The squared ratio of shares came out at 4.7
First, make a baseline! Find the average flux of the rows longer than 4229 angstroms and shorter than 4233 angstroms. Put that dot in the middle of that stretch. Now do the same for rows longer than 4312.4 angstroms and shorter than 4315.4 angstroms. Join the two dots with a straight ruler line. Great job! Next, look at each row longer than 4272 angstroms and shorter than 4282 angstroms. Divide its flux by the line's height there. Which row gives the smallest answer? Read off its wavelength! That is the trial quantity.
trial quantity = 4272.40 angstroms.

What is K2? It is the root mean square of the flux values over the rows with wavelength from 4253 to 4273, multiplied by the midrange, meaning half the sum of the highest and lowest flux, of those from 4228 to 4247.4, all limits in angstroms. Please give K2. 10.8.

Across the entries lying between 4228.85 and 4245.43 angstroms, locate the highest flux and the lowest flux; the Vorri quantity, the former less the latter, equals 0.46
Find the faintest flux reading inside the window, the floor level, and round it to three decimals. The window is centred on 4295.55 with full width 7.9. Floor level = 2.781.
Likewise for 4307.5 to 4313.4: 2.568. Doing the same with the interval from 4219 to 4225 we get 3.319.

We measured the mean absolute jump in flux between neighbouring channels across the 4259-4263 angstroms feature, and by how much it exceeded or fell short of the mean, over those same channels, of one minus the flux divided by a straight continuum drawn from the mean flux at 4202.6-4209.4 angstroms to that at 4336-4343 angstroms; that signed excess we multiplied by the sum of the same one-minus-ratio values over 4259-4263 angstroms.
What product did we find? -0.01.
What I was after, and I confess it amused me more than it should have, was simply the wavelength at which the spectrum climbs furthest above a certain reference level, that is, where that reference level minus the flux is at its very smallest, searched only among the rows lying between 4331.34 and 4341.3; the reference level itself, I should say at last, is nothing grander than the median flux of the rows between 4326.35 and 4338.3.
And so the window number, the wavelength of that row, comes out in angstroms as 4332.84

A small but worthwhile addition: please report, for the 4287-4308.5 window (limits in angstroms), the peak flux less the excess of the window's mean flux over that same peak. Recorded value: 3.72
